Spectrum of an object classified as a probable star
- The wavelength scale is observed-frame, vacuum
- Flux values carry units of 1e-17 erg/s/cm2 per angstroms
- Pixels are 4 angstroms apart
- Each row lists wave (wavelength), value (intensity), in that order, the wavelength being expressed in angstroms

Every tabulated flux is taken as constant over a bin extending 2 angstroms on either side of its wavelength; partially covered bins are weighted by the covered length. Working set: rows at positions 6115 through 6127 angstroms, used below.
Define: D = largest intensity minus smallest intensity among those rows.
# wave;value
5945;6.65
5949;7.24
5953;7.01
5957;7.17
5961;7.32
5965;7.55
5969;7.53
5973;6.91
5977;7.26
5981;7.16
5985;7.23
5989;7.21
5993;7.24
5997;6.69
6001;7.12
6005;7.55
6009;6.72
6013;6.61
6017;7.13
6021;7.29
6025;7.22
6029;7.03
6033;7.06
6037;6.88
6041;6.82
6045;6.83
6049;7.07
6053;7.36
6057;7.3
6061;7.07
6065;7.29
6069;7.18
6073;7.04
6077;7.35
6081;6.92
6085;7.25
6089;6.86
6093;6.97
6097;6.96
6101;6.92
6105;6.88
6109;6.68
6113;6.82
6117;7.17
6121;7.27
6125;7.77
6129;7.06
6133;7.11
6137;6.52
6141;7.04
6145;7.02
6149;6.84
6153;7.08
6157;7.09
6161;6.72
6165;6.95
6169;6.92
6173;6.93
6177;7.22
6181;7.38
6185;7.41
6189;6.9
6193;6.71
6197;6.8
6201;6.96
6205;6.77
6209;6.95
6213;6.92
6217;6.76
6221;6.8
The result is 0.60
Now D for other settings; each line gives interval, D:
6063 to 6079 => 0.31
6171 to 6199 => 0.70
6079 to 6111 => 0.57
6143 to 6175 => 0.37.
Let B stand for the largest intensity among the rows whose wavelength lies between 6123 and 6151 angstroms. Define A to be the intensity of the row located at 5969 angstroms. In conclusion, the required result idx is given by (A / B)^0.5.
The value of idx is 0.98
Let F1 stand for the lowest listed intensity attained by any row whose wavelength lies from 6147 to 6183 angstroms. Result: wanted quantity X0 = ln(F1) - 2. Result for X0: -0.09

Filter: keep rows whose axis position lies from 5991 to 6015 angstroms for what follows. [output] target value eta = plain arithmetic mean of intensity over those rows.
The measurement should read 6.99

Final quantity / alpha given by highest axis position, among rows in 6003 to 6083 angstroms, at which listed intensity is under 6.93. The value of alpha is 6081 angstroms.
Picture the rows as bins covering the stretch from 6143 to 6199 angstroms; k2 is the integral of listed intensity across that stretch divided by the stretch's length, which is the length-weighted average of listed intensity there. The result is 7.00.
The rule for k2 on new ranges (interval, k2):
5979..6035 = 7.09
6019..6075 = 7.10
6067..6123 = 7.02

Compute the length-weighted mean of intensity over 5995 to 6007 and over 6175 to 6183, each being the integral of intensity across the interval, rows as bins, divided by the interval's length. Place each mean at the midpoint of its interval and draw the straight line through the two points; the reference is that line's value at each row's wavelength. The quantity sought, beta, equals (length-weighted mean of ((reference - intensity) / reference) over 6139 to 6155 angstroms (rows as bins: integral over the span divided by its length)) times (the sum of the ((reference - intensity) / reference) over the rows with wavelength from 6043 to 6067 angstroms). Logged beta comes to 0.001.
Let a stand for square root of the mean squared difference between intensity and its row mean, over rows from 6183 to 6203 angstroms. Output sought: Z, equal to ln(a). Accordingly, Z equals -1.42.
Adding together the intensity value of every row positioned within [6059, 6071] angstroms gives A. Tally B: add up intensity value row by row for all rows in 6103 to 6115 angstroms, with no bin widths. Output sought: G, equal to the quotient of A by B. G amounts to 1.057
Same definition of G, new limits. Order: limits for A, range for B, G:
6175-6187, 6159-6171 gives 1.069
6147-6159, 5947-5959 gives 0.981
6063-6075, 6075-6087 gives 1.000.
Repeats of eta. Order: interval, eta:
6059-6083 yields 7.14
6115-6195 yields 7.06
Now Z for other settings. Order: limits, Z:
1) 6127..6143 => -1.43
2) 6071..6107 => -1.83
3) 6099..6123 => -1.60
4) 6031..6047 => -2.34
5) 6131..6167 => -1.67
